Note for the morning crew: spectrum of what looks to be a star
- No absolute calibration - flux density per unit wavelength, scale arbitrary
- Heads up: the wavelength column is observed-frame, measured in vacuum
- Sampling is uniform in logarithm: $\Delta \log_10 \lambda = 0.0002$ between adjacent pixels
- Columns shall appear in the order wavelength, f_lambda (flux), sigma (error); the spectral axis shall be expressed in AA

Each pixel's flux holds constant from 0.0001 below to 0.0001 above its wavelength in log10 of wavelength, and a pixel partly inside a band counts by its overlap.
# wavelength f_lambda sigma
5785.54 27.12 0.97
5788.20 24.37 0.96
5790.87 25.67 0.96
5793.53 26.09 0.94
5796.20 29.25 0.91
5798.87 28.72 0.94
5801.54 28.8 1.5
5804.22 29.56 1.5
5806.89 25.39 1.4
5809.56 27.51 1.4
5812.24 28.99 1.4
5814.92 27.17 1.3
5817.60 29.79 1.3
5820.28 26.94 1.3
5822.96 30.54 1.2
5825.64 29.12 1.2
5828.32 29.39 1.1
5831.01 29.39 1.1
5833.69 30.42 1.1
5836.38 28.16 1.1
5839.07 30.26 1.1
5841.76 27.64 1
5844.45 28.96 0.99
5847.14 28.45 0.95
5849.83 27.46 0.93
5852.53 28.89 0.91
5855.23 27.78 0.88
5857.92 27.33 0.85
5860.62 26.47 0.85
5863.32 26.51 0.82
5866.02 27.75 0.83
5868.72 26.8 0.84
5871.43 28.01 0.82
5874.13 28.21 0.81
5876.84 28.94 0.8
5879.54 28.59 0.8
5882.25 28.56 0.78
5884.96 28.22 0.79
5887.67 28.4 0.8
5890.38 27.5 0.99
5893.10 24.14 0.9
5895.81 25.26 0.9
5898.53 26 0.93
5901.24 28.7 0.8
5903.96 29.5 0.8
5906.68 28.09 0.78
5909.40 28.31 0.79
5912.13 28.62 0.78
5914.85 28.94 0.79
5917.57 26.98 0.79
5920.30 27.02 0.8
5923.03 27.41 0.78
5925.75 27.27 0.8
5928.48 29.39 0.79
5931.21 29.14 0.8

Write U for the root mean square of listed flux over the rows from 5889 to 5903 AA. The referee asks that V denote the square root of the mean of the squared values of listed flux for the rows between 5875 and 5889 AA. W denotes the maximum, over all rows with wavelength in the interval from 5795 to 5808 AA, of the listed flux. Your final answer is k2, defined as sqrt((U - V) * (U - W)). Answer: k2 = 2.6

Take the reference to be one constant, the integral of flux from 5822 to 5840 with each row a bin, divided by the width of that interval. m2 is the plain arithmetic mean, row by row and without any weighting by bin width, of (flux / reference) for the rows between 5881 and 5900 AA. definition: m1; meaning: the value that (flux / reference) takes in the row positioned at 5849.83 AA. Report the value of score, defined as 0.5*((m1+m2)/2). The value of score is 0.46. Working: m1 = 0.93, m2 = 0.91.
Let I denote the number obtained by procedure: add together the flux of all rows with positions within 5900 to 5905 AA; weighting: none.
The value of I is 58.2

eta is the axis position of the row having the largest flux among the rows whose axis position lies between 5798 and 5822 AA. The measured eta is 5817.60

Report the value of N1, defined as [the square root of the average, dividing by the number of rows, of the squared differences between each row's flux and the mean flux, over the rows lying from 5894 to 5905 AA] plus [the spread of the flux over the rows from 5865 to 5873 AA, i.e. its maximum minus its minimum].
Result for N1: 3.0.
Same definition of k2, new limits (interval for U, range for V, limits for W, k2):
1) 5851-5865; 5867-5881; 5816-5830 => 1.5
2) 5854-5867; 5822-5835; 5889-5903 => 2.0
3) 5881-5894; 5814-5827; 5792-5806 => 1.7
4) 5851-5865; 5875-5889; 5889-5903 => 1.2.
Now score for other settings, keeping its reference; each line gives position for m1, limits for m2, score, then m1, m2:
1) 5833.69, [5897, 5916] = 0.50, 1.03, 0.96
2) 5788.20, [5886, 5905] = 0.43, 0.82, 0.92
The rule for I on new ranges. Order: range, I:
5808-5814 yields 56.5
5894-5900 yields 51.3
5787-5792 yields 50.0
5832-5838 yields 58.6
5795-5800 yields 58.0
